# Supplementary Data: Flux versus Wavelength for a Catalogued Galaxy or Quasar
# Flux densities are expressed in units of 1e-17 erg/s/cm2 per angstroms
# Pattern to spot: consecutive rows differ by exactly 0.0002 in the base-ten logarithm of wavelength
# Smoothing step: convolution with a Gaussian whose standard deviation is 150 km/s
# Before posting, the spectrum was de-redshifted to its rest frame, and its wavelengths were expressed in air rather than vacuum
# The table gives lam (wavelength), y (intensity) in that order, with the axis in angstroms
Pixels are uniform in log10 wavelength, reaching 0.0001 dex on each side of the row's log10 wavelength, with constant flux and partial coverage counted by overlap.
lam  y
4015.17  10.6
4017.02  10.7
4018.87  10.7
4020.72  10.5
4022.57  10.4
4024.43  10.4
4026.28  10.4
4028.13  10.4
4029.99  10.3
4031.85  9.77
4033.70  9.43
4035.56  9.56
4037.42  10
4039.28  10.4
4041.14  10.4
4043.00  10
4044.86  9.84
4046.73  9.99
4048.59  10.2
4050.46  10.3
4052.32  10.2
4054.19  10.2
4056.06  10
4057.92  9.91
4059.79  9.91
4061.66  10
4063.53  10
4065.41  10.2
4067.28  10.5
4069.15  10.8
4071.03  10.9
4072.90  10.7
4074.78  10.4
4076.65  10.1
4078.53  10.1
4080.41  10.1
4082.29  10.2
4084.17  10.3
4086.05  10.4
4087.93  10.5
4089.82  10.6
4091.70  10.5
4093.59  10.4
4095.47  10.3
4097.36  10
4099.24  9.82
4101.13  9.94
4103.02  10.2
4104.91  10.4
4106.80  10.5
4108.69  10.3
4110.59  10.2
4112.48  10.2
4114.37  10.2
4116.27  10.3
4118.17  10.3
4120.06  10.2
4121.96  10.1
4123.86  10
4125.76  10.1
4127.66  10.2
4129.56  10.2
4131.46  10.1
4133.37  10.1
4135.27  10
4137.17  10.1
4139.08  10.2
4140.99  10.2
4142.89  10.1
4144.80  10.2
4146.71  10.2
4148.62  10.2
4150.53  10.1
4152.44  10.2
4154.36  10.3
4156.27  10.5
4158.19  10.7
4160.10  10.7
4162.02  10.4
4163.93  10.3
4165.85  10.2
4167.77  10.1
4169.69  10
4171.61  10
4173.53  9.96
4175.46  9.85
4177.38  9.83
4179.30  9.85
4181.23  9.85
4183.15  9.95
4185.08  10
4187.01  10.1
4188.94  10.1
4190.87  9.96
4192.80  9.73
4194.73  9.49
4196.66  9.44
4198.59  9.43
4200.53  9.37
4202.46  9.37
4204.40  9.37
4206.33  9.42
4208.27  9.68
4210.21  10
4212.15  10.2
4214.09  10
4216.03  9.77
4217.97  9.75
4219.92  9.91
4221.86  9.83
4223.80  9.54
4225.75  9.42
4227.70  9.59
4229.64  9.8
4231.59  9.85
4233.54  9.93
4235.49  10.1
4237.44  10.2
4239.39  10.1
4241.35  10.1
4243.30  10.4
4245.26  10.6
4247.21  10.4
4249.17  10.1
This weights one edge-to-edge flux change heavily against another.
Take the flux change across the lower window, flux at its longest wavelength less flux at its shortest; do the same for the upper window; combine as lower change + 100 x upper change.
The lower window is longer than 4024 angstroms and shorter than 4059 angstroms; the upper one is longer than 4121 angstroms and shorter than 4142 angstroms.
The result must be 10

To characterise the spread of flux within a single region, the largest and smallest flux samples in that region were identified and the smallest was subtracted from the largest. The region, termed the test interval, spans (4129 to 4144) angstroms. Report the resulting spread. 0.20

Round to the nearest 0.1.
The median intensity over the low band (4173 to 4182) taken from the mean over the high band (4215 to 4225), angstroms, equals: -0.1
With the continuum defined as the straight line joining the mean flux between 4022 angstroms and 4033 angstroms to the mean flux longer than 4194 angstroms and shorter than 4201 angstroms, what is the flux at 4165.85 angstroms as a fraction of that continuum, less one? 0.064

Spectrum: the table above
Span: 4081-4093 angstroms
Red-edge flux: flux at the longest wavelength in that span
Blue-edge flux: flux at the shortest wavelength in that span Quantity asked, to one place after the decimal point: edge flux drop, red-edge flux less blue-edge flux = 0.3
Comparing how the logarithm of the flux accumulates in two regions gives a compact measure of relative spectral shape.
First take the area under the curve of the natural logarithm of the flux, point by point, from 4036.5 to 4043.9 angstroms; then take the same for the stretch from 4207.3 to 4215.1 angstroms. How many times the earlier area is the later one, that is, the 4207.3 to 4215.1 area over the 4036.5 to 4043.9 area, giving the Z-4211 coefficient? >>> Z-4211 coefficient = 1.0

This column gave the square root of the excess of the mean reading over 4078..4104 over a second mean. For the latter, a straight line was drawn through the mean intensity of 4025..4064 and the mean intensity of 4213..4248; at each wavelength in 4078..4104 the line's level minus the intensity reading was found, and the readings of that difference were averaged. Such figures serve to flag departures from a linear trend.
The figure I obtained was 3.23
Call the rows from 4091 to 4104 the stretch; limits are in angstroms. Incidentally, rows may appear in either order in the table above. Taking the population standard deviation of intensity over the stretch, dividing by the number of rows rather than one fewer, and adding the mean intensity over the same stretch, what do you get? 10.4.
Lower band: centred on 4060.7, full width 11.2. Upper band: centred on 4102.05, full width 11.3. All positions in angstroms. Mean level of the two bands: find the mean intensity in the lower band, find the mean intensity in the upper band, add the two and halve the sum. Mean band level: 10.1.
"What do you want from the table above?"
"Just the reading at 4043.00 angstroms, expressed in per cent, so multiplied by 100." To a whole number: 1000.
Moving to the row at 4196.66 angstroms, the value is 944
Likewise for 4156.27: 1050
